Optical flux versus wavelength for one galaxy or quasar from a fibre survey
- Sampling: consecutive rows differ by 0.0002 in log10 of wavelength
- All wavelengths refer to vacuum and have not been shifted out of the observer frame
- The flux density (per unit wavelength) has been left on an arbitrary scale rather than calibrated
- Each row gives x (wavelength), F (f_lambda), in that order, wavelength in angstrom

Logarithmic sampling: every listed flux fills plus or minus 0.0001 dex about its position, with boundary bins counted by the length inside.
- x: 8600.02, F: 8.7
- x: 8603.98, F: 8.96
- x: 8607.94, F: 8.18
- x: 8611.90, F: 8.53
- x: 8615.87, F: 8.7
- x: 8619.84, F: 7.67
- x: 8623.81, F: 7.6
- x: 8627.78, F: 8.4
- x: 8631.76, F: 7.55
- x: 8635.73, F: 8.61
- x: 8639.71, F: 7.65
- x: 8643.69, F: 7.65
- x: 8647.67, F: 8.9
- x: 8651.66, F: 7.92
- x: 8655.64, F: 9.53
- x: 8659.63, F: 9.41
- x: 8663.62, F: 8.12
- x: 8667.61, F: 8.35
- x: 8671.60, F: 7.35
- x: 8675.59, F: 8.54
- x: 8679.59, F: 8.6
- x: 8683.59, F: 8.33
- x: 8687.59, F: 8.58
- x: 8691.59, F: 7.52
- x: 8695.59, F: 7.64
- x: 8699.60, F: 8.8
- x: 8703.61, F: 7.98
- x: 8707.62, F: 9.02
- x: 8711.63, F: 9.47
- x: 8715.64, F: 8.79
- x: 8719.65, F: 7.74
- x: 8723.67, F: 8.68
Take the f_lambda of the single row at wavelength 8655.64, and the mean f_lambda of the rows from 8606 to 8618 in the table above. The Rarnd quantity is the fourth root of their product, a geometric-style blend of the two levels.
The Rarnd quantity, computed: 3.00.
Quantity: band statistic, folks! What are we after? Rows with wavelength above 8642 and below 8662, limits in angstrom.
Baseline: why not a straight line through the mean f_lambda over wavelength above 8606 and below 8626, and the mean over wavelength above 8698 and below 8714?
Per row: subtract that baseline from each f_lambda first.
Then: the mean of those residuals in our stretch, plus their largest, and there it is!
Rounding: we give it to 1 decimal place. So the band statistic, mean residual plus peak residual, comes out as 1.4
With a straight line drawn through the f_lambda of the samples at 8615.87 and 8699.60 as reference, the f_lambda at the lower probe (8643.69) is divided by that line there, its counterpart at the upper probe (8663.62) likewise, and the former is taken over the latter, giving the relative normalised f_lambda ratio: 0.94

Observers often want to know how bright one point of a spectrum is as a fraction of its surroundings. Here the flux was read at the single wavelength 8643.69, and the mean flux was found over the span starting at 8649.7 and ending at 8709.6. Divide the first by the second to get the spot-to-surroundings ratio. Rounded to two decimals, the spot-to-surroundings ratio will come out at 0.91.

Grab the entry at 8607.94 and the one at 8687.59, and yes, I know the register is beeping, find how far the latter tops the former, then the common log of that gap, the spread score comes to -0.4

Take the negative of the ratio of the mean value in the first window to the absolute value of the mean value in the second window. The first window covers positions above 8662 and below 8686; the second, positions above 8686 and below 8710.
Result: -0.99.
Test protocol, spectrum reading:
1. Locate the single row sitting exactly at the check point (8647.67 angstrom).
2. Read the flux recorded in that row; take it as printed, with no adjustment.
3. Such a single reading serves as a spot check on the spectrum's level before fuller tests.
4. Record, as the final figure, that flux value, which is 8.9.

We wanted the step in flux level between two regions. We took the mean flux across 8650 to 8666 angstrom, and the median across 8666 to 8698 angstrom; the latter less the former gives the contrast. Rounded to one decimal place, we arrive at -0.4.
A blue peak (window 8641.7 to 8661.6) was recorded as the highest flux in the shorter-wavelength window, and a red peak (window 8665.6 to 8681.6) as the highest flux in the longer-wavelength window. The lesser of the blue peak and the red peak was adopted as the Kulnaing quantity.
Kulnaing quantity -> 8.60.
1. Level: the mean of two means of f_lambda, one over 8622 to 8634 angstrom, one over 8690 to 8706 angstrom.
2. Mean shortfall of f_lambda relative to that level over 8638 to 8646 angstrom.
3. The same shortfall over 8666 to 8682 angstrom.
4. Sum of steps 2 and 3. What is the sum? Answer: -0.02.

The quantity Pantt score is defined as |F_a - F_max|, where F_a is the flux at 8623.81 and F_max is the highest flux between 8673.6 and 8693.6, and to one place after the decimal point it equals 1.0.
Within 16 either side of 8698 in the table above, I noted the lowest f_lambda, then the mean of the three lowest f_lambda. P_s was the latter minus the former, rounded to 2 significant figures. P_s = 0.19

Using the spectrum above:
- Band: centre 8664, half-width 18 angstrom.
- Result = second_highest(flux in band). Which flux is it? 9.41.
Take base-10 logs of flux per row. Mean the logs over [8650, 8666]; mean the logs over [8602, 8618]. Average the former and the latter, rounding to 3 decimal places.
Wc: 0.937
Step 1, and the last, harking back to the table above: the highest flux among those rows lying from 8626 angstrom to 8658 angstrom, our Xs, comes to 9.53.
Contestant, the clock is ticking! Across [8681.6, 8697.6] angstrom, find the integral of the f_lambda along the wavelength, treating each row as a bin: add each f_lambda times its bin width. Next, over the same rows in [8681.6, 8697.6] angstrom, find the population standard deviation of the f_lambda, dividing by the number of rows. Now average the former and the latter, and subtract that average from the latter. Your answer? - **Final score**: -63.9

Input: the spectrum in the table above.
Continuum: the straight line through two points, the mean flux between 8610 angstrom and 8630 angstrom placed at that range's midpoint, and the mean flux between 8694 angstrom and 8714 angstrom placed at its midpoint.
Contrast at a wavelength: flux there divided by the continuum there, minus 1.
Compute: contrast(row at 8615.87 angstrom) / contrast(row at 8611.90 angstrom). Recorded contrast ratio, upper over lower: 1.4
